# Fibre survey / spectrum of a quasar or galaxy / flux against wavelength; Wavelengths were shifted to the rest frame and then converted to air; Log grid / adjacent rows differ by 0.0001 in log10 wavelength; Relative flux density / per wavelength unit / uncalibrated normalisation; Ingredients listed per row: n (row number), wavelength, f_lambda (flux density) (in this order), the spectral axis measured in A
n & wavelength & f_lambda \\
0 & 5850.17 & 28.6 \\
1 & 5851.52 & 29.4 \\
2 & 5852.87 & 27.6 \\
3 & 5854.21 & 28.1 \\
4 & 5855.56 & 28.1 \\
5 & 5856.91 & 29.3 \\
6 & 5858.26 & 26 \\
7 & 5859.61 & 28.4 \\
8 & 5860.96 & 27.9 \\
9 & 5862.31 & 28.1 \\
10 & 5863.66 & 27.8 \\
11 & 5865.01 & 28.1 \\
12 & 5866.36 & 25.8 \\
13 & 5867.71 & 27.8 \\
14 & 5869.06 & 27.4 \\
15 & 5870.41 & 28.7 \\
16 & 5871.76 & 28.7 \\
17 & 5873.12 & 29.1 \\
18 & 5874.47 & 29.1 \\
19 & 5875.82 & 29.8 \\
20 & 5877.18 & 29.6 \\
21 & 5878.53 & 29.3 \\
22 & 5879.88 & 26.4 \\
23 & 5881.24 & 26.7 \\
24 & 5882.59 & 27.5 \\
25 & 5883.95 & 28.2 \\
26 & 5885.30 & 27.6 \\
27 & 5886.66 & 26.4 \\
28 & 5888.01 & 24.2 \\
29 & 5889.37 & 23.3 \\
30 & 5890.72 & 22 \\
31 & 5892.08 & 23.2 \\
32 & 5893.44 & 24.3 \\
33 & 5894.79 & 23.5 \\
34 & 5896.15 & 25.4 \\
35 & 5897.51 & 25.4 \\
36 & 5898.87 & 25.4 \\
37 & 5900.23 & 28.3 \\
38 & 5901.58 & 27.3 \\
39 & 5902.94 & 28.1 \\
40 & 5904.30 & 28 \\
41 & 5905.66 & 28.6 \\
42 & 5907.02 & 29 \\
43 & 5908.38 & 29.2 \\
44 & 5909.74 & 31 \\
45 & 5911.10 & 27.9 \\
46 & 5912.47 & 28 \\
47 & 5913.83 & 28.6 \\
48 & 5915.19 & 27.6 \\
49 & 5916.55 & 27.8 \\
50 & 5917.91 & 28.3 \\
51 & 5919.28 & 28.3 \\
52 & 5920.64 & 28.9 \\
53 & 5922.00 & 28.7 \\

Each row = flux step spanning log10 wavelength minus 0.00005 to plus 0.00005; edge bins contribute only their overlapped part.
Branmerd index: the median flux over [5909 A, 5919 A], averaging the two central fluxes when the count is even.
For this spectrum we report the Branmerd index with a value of 28.0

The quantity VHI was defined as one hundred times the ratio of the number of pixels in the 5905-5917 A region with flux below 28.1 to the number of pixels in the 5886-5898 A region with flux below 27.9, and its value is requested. 44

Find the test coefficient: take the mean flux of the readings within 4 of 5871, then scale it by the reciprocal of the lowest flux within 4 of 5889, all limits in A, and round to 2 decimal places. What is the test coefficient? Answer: 1.29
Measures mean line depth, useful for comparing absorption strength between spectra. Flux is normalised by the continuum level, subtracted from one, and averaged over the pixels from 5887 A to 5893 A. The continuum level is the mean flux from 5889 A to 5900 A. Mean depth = 0.04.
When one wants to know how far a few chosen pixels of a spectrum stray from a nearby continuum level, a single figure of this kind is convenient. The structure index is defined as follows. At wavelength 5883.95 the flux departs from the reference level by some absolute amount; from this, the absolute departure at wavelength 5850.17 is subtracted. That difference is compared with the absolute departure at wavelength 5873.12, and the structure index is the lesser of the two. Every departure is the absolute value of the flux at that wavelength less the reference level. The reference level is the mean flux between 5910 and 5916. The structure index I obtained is -0.4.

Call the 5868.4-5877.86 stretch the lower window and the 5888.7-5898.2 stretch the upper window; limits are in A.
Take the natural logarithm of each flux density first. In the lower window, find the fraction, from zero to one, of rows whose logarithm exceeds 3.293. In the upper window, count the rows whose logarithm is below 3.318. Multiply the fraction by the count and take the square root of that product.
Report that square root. 2.6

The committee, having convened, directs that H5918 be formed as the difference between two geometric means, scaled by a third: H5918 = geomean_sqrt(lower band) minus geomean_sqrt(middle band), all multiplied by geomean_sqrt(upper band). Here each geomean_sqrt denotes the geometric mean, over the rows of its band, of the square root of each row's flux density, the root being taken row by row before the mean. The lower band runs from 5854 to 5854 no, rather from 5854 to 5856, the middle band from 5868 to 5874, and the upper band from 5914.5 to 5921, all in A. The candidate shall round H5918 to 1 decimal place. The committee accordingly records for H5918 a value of -0.2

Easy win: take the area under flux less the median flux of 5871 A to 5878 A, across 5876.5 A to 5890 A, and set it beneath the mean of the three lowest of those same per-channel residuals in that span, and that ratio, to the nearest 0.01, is 0.15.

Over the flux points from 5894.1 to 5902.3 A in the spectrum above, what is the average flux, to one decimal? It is 25.9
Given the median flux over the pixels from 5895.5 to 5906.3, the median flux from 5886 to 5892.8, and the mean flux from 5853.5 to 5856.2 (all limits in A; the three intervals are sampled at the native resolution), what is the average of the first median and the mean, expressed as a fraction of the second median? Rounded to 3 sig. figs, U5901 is 1.20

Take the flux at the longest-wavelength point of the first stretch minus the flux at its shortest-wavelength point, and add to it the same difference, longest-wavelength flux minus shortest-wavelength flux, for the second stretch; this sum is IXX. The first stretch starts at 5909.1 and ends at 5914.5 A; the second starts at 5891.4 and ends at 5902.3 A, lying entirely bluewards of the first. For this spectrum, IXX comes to 1.7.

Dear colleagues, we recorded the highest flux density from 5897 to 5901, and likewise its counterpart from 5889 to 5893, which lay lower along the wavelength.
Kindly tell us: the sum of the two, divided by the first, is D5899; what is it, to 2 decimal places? 1.82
